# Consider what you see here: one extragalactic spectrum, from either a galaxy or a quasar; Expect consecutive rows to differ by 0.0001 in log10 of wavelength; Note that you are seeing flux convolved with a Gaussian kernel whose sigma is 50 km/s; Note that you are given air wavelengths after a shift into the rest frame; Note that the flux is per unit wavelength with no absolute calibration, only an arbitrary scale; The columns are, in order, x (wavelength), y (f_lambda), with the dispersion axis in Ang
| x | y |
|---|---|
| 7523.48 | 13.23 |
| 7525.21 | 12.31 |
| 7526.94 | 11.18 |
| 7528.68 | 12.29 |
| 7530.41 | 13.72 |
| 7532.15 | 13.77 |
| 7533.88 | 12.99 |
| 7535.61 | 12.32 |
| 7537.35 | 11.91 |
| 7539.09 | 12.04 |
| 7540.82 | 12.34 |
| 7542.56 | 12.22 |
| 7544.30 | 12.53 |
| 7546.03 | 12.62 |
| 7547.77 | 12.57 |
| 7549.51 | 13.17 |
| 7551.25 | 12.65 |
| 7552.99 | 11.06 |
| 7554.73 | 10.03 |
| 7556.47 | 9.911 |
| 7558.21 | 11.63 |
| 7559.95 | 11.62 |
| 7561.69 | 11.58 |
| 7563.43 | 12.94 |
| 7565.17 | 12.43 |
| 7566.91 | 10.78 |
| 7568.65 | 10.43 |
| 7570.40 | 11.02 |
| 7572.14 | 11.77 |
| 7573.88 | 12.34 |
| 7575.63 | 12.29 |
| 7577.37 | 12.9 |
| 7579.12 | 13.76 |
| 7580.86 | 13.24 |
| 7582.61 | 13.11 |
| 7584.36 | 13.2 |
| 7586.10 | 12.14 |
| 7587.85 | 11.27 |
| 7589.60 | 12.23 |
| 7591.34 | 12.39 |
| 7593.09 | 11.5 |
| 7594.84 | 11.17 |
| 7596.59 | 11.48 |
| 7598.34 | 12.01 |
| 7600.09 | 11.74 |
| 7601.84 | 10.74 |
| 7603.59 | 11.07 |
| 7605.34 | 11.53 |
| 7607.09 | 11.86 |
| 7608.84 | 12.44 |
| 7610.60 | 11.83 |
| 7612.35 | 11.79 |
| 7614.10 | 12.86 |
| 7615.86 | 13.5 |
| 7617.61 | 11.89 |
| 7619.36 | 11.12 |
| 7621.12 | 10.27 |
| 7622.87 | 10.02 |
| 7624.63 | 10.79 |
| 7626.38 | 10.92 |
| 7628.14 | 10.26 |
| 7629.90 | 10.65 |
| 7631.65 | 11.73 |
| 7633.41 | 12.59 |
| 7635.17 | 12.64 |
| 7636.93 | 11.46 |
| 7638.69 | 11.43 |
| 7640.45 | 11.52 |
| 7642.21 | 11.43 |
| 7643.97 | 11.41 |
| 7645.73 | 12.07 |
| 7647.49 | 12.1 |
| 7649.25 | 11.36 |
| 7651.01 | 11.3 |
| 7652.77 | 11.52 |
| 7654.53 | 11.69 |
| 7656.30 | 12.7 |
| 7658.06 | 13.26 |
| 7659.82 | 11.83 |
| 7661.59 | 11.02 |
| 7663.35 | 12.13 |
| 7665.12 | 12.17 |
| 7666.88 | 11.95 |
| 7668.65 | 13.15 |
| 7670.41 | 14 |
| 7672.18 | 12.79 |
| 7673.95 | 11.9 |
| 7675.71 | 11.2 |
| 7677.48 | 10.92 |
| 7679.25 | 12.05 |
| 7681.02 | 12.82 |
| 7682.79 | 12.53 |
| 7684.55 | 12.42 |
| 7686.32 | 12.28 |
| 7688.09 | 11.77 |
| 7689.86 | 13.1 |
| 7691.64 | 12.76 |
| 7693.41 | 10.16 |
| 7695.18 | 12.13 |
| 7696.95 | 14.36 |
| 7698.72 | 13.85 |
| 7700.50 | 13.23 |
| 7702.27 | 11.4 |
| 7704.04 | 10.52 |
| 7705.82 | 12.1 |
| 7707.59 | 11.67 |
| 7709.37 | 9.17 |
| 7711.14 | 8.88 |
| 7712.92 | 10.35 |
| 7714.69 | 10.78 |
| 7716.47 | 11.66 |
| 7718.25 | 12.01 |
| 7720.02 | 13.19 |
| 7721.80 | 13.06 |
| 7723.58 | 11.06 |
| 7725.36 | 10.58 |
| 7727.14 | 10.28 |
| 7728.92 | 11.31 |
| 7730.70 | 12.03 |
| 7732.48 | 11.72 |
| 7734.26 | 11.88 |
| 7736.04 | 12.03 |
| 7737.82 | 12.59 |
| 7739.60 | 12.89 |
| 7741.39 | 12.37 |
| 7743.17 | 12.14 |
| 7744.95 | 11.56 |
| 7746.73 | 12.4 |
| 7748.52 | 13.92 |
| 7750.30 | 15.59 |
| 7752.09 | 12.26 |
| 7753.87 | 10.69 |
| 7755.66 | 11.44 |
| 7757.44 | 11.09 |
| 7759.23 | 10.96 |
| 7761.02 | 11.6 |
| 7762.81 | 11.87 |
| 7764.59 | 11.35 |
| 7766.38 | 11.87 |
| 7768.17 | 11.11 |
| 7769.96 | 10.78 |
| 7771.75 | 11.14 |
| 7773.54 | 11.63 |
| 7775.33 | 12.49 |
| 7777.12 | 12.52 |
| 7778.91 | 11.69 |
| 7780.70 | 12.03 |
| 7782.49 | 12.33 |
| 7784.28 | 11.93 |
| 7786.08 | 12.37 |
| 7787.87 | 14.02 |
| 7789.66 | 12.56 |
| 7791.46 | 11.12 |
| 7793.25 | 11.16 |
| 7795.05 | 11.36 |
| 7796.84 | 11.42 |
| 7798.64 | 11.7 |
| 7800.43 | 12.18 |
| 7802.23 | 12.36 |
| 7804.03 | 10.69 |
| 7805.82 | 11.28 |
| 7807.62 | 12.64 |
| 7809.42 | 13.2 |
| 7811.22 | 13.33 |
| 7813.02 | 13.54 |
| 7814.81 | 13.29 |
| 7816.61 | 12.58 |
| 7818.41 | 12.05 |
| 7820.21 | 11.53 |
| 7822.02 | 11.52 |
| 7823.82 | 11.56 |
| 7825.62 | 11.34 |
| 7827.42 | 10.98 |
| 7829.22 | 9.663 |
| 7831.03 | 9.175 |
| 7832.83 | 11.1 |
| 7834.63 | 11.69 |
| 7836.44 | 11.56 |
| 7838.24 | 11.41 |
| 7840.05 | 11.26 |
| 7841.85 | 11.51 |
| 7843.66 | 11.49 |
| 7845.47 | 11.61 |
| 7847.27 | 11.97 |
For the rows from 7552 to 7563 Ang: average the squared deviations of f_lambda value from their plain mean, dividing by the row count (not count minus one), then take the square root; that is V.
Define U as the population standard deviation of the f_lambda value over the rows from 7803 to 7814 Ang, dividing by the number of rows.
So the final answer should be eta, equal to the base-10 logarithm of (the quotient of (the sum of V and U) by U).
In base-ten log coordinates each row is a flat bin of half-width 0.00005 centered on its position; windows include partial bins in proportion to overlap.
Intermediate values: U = 1.08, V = 0.74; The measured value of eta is 0.23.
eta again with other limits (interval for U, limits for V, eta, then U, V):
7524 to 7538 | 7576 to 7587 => 0.20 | 0.83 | 0.49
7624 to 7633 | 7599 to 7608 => 0.27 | 0.48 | 0.42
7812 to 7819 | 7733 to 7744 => 0.20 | 0.59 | 0.34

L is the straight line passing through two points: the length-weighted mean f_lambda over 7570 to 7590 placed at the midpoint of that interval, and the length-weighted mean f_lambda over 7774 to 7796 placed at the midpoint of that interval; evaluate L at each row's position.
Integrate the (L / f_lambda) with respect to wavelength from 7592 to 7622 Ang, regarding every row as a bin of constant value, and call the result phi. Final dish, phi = 32.0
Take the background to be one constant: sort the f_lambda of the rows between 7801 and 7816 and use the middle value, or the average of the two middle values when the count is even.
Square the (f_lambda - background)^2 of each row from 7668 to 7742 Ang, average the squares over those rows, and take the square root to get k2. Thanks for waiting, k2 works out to 4.3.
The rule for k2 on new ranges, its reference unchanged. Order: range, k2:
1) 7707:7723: 7.7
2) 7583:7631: 3.4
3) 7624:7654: 3.0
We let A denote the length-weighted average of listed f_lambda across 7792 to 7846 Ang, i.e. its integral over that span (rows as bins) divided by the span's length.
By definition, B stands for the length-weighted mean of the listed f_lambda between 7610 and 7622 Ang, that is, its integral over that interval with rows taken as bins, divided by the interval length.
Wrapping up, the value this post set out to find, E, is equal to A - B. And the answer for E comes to -0.2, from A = 11.7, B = 11.9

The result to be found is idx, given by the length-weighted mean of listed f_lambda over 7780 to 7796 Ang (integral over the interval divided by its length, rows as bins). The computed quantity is 12.1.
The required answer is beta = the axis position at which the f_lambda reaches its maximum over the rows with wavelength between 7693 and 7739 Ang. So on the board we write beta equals 7696.95 Ang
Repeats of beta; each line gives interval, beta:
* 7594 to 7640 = 7615.86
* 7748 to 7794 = 7750.30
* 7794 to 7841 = 7813.02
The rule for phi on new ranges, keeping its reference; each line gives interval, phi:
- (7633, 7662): 30.3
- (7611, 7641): 32.6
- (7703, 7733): 33.2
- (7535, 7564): 30.6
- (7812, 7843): 32.7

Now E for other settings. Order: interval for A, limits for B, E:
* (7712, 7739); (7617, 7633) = 0.8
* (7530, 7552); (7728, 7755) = 0.3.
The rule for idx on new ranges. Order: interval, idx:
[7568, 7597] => 12.2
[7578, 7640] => 11.8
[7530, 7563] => 12.1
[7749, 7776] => 11.8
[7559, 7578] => 11.8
